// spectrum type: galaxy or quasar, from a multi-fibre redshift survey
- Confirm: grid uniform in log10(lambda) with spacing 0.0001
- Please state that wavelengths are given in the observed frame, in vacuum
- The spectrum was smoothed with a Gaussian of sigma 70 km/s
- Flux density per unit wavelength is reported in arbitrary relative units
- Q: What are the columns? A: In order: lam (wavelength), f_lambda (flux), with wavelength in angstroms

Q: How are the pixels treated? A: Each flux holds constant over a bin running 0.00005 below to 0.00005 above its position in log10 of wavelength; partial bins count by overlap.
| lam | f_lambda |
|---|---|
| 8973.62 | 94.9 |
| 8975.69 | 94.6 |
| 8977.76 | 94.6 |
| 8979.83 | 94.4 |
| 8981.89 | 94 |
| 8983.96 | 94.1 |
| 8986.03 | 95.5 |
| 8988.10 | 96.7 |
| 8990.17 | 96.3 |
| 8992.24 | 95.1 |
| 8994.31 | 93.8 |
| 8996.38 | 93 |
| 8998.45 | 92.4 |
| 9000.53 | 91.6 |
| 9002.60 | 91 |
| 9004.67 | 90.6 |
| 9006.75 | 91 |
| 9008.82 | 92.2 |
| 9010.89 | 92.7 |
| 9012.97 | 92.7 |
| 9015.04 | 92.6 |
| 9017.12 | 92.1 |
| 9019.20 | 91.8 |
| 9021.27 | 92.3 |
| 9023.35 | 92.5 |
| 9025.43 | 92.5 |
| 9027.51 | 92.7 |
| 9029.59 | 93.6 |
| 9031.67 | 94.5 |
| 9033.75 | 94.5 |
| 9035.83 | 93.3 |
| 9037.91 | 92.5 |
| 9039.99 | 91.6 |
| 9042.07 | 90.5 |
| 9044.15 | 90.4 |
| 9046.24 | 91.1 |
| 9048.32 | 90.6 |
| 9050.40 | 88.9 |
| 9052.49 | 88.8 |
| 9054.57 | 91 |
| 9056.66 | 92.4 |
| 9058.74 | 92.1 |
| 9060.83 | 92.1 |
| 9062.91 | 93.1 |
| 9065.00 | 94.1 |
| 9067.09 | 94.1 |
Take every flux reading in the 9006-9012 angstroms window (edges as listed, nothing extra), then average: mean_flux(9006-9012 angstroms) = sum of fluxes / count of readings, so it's 92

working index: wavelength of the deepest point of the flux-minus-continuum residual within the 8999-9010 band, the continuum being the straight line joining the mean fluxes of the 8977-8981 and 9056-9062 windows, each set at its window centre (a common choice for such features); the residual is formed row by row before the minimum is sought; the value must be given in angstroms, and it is 9004.67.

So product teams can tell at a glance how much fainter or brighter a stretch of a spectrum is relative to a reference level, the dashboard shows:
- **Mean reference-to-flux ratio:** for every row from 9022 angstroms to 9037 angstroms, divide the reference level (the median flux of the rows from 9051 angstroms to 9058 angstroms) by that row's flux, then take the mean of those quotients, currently 0.97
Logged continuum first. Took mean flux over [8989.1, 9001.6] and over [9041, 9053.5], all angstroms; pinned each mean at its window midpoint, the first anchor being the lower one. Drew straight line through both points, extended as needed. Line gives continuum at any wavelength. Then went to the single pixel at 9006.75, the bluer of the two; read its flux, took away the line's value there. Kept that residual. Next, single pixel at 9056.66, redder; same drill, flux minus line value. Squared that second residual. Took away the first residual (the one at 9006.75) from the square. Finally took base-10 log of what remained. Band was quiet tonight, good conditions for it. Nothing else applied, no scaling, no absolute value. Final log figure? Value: 1.0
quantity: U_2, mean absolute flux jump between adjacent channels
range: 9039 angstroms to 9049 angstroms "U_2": 0.60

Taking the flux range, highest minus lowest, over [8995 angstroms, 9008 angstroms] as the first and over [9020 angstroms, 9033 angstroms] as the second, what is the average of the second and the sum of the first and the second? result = 3.4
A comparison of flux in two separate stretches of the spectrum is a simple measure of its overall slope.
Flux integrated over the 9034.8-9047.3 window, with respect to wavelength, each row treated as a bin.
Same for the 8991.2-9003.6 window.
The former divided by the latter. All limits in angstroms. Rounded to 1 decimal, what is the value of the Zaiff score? 1.0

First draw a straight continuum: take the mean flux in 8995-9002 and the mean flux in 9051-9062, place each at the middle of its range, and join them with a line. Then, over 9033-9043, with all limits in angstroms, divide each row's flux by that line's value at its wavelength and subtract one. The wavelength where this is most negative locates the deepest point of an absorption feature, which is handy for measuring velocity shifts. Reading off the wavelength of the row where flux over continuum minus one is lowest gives 9042.07 angstroms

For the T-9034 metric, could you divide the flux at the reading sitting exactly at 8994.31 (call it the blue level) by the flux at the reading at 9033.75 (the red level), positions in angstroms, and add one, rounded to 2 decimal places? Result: 1.99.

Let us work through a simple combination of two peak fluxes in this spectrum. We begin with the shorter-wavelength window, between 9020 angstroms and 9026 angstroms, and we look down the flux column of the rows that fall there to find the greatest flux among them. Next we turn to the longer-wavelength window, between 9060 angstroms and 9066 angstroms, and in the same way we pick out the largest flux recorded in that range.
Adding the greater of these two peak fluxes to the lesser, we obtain 187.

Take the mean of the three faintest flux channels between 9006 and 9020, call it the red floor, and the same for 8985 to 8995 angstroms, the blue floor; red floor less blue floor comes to -3.2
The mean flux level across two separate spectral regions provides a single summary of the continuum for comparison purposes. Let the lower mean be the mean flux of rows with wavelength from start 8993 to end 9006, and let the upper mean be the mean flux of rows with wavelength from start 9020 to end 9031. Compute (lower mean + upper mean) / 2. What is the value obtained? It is 92.4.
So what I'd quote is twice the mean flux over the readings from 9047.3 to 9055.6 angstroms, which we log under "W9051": 180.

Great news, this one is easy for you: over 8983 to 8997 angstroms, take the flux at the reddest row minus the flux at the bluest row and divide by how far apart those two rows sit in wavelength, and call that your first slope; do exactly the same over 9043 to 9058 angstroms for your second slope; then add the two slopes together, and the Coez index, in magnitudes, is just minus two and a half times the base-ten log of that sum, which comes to 2.9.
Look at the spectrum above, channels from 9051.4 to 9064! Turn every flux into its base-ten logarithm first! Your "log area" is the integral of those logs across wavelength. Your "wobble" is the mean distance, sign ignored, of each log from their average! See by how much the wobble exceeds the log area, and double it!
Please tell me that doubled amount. -49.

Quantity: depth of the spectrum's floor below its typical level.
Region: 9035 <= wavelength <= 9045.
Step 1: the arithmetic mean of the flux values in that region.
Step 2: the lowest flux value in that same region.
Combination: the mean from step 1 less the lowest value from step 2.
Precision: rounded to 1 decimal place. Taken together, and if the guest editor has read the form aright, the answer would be 1.3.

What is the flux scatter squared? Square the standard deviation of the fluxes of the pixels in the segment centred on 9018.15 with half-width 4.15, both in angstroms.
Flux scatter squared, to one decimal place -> 0.1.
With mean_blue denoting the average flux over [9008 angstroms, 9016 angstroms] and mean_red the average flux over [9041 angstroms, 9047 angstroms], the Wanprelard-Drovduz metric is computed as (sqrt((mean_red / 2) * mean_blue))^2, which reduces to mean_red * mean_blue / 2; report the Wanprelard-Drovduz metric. 4196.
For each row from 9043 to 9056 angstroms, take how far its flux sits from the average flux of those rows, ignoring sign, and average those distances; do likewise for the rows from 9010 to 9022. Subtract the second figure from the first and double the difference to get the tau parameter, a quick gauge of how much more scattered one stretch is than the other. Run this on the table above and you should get 1.1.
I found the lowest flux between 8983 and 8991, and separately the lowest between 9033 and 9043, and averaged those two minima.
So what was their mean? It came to 92.3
